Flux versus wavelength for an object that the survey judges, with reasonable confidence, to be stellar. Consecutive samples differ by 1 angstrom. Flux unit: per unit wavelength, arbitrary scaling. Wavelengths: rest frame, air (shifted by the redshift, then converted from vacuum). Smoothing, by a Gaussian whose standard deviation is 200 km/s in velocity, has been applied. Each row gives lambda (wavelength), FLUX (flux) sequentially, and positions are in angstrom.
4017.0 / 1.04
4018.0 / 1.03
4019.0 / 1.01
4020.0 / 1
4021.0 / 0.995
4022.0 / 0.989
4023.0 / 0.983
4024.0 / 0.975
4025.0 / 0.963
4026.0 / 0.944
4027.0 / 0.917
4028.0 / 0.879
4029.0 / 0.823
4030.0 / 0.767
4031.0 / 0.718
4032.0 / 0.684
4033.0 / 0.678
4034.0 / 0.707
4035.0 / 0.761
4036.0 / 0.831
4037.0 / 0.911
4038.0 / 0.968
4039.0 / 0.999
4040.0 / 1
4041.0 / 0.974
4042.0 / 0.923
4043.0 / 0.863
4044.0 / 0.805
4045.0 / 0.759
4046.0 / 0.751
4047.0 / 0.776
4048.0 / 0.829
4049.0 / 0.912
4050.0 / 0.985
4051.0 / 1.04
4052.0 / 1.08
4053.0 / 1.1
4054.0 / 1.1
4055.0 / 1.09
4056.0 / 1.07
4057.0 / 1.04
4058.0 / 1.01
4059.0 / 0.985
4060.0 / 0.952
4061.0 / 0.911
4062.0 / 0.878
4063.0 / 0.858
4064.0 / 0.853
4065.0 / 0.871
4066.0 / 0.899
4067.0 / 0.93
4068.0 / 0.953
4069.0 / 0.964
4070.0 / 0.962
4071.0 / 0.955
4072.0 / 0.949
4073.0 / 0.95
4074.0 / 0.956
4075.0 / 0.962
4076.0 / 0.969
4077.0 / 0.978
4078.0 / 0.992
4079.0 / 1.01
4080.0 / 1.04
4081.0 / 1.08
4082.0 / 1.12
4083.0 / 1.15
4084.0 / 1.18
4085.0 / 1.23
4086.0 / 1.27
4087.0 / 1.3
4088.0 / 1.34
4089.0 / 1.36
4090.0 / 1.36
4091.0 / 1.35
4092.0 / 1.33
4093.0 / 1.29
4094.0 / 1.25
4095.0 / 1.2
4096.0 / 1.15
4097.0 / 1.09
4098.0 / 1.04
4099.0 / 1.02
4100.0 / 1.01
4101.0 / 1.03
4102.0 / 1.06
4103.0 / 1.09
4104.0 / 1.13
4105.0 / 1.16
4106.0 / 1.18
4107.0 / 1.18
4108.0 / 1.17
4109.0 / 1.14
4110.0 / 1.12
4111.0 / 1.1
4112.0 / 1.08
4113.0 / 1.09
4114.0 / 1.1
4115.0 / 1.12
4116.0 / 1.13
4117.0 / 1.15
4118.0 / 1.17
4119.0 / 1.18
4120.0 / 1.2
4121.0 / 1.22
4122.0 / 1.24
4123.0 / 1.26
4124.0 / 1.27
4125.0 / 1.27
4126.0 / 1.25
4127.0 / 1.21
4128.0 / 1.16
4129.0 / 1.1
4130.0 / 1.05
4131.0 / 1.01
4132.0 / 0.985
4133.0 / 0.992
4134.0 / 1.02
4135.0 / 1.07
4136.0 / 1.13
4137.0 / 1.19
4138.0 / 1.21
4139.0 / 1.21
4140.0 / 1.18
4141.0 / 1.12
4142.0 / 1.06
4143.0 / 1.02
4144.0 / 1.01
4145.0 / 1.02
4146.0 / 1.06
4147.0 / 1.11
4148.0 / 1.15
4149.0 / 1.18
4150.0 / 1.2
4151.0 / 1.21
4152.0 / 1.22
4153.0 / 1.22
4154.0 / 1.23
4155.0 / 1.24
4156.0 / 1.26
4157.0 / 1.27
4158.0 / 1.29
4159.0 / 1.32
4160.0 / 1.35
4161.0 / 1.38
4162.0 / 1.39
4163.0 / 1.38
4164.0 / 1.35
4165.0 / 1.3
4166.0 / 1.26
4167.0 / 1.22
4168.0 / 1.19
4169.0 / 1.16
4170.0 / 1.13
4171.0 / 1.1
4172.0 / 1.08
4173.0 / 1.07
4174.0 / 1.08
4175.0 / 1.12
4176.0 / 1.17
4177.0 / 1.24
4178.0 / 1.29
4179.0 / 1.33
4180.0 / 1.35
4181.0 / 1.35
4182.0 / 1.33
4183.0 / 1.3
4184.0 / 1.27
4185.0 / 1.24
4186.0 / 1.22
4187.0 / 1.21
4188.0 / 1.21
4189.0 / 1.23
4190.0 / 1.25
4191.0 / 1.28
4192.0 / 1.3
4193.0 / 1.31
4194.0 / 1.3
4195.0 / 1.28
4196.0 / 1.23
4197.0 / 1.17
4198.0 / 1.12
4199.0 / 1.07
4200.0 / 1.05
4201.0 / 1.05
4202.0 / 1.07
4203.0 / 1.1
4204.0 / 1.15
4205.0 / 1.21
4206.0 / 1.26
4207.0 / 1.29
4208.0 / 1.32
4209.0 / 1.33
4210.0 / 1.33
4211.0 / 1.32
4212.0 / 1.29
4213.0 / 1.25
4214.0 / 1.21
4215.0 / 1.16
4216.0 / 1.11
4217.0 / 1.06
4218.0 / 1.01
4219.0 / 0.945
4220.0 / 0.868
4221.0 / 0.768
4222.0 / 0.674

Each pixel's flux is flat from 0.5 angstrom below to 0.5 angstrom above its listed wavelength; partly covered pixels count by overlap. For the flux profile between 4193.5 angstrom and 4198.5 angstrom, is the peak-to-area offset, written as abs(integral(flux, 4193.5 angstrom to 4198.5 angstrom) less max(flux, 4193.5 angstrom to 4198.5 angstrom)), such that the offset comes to 4.8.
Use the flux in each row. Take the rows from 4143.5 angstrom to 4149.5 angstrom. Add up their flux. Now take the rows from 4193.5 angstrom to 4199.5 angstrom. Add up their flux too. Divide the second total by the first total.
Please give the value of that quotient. 1.10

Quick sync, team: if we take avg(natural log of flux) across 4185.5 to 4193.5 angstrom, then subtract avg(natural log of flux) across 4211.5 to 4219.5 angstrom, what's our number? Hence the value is 0.11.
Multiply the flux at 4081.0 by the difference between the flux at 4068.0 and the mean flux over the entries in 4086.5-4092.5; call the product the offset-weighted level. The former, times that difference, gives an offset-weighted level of -0.42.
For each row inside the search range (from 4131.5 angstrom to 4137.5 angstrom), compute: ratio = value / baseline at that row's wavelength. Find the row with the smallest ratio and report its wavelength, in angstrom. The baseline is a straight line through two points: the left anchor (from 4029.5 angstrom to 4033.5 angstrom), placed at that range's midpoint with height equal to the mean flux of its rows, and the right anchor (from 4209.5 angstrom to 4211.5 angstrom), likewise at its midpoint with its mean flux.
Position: 4132.0 angstrom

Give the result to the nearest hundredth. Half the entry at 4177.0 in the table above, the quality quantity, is 0.62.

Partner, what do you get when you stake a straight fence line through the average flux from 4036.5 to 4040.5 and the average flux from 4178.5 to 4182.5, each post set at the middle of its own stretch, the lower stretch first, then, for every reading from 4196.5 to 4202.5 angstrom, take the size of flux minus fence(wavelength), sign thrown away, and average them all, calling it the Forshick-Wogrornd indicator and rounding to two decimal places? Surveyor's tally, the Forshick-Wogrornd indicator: 0.30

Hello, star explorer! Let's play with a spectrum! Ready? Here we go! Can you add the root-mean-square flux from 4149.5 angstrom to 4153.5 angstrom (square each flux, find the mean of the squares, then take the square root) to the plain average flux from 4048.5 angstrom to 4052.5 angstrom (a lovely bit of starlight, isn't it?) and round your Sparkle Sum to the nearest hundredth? 2.22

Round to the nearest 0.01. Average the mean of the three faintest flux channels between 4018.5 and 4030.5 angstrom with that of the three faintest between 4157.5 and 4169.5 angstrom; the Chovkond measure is 1.01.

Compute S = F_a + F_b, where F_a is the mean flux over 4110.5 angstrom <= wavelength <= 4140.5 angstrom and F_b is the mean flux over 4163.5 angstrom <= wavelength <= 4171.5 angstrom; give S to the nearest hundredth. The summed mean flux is 2.36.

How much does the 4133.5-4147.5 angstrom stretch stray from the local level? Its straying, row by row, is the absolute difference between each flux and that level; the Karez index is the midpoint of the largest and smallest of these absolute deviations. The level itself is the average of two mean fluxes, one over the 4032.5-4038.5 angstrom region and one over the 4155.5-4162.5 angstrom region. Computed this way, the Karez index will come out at 0.07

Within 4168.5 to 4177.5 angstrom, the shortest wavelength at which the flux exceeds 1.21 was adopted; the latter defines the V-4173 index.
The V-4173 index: 4177.0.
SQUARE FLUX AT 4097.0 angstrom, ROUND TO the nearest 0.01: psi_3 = 1.19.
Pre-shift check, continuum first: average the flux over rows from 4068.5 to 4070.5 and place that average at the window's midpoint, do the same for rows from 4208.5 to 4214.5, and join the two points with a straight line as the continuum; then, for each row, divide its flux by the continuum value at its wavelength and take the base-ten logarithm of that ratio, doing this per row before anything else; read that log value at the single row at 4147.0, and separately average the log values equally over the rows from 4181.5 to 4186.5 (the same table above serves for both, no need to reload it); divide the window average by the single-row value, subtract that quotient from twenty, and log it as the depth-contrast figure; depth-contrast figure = 21.4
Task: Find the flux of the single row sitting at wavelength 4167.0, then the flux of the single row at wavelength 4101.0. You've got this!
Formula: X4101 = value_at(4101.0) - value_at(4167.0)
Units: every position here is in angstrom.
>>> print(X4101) -0.190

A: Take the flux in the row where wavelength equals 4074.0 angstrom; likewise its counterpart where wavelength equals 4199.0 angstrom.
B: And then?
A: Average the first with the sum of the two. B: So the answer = 1.49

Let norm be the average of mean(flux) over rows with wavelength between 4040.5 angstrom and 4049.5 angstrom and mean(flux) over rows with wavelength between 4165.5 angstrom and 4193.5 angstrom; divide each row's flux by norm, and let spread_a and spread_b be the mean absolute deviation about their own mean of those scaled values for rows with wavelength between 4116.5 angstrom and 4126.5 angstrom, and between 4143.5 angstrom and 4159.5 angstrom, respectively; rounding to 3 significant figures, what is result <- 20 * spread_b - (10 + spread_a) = -8.61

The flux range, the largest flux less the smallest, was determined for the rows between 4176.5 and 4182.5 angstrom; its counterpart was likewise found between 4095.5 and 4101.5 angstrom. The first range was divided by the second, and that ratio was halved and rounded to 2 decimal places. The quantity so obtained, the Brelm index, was 0.39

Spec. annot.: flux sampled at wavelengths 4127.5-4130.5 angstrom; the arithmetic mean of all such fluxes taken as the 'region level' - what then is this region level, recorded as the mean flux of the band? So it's 1.10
